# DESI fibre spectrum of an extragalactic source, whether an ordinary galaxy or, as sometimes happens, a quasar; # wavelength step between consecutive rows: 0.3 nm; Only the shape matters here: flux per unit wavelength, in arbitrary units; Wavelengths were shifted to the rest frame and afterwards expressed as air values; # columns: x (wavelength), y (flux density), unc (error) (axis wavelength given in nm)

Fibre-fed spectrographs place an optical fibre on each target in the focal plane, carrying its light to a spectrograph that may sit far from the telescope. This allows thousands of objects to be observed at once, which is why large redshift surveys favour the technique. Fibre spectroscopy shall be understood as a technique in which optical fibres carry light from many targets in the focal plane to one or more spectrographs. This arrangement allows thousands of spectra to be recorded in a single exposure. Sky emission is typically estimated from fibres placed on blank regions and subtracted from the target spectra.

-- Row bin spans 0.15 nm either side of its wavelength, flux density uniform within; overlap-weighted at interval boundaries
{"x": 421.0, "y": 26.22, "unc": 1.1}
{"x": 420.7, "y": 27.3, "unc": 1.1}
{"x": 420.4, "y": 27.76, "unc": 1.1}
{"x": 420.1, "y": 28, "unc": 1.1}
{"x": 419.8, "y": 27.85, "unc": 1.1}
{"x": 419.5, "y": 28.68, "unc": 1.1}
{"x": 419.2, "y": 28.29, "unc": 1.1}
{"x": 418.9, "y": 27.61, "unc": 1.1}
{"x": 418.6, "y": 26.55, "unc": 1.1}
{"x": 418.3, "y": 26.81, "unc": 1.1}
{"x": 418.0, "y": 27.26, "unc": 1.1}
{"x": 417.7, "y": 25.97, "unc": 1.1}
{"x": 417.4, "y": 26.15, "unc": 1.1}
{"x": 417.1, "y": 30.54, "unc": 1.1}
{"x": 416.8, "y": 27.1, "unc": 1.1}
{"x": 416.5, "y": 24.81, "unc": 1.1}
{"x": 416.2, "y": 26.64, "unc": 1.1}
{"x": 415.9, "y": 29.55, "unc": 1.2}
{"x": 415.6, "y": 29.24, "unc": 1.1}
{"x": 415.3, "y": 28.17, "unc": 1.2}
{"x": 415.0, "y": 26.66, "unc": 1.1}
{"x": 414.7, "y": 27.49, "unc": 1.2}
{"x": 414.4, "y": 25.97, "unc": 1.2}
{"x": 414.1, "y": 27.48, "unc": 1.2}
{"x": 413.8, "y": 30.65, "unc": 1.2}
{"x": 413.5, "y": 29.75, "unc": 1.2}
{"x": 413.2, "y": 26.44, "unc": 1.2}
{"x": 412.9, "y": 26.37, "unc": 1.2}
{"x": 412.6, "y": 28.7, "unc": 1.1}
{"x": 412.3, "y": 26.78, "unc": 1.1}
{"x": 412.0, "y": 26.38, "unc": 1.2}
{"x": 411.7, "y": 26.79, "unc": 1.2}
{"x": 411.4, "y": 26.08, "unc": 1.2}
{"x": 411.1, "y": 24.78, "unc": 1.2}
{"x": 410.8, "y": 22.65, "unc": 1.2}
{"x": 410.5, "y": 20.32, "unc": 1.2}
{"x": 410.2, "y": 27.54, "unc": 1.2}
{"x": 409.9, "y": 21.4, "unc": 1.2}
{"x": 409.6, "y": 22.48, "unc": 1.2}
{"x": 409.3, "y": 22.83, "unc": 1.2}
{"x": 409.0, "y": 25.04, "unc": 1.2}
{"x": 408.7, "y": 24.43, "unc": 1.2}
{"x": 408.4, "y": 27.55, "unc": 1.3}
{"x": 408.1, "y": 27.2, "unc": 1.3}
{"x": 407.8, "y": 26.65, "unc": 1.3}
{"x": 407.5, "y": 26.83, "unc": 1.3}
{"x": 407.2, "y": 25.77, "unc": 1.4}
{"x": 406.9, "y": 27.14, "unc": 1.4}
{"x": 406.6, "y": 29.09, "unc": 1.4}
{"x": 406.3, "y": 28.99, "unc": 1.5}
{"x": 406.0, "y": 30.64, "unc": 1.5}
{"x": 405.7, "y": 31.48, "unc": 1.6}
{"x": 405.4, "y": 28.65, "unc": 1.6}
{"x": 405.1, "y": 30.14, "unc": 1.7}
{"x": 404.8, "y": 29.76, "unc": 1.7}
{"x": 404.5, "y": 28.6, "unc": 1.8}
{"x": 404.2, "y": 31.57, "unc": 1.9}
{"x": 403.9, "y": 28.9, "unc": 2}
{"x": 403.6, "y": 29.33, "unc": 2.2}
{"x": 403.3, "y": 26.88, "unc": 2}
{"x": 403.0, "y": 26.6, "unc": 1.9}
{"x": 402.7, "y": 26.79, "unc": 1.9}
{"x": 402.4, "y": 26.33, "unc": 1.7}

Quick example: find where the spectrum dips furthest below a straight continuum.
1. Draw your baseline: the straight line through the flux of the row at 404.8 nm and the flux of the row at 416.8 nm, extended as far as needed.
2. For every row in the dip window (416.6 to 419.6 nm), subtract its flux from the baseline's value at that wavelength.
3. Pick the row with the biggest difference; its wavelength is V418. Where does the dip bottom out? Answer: 417.7 nm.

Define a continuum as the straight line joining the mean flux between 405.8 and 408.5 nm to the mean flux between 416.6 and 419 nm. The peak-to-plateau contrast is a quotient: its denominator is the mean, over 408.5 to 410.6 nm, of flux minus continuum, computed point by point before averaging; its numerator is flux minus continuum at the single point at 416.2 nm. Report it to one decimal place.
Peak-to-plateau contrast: 0.2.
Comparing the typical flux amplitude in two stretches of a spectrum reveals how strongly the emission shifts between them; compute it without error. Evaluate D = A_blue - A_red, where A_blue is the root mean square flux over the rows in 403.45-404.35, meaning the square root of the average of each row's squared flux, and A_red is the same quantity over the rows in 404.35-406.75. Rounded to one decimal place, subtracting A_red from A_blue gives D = 0.3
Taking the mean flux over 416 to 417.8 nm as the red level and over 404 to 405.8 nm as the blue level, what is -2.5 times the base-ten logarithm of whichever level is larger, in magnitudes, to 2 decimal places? -3.69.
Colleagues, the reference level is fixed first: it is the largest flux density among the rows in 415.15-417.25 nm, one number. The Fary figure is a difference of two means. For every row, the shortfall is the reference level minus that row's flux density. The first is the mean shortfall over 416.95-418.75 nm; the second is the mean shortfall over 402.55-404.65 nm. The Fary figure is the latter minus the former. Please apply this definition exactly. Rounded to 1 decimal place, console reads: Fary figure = -1.2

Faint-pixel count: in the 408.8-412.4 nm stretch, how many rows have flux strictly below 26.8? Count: 11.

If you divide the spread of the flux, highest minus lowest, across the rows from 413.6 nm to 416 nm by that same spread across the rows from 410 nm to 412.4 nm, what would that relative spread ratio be 0.65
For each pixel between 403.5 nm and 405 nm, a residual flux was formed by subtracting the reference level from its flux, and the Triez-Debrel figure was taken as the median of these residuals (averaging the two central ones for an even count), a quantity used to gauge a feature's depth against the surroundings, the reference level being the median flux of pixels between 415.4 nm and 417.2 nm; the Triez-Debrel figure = 1.2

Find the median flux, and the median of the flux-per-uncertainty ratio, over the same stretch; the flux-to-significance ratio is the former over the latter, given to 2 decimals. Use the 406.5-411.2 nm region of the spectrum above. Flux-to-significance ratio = 1.24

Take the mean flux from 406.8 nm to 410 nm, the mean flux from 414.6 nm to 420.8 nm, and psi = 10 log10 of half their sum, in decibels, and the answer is 14.2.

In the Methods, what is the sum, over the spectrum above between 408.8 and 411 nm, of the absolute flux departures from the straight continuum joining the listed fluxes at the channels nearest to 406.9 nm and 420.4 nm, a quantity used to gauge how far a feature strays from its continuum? 29.2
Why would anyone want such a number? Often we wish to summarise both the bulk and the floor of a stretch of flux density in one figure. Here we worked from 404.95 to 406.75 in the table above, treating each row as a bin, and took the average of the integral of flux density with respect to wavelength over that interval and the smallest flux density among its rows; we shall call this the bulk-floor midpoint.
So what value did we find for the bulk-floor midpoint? 41.2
